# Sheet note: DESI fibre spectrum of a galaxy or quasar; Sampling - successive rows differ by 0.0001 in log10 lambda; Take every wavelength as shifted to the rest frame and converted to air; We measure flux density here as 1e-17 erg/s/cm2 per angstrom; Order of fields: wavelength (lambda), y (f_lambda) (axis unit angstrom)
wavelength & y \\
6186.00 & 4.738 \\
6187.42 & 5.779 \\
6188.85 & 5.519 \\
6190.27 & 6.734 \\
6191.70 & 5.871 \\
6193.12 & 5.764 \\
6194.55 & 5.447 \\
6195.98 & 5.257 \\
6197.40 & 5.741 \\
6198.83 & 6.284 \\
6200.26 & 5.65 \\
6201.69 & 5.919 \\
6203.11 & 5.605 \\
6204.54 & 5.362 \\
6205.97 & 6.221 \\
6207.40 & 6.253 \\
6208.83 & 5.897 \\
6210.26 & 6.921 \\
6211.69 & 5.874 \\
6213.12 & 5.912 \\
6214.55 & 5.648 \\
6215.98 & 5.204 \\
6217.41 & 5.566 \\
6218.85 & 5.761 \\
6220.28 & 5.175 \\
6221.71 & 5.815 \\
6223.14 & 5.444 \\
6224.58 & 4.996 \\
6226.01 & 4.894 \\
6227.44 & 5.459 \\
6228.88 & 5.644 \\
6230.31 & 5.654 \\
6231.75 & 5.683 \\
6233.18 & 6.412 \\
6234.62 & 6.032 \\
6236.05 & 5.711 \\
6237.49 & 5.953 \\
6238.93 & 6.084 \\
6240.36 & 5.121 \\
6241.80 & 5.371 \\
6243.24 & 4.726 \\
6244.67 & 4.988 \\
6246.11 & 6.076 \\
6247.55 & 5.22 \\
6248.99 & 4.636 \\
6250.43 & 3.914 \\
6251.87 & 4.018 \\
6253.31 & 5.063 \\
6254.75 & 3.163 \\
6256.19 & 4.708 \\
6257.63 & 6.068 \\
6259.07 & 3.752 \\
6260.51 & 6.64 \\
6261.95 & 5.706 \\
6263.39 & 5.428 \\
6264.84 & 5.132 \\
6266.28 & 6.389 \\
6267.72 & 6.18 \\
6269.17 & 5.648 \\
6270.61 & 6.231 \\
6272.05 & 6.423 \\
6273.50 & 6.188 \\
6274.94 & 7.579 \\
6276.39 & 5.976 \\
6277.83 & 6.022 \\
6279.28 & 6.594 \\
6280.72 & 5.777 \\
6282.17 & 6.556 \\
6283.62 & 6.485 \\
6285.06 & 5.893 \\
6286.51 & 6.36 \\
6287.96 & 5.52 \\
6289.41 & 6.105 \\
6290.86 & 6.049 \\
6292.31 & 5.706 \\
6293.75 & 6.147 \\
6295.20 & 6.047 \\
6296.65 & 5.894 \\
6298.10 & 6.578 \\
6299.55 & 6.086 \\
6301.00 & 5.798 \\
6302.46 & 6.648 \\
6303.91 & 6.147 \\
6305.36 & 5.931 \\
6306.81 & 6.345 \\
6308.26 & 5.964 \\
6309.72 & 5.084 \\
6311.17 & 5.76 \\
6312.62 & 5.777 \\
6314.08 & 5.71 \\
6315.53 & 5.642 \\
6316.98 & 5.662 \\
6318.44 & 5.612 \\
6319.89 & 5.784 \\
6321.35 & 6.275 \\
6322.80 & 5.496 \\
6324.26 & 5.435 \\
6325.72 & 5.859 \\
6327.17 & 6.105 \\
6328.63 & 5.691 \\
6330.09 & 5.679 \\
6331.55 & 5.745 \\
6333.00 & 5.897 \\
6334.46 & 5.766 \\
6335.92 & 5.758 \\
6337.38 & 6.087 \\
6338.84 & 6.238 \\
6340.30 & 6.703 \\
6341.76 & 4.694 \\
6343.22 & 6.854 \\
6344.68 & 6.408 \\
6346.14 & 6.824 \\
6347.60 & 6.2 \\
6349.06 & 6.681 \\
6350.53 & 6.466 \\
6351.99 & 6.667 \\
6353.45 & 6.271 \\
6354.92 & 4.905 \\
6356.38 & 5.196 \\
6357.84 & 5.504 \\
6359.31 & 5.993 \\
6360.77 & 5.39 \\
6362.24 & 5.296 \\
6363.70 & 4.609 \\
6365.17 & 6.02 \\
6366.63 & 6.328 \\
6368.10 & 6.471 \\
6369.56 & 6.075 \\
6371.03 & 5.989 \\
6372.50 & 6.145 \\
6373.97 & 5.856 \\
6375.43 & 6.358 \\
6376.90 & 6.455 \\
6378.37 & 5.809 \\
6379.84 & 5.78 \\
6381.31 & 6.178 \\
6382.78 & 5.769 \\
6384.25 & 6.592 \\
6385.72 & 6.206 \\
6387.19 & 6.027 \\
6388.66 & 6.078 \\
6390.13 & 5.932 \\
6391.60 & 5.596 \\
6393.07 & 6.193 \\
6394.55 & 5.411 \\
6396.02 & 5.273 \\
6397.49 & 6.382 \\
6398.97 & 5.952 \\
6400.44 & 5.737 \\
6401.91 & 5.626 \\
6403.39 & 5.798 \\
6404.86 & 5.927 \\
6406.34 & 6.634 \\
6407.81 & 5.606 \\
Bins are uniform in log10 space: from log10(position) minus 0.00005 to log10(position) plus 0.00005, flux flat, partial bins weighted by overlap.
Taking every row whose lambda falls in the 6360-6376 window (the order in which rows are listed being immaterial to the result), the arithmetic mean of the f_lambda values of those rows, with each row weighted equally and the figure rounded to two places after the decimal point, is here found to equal 5.87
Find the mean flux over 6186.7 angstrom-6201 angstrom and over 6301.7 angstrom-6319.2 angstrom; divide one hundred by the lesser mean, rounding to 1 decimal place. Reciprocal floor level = 17.2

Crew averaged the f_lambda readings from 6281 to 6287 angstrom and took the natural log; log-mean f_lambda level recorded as 1.84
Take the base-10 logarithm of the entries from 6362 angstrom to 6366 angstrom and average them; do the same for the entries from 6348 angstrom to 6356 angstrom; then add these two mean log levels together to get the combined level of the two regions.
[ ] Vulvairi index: 1.51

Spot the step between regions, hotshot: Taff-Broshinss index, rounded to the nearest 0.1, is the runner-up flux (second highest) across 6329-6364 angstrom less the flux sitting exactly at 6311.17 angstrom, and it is 1.1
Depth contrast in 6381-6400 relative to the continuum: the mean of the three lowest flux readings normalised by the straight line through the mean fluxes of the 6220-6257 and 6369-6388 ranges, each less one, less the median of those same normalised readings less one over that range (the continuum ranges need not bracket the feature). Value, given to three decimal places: -0.104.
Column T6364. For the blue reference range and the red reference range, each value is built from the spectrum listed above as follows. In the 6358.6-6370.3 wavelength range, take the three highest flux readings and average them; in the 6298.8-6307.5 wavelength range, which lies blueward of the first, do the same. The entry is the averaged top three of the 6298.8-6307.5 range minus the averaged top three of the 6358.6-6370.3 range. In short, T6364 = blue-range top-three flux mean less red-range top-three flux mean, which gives 0.1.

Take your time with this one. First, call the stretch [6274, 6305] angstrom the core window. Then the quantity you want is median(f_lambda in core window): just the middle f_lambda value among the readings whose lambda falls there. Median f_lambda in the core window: 6.09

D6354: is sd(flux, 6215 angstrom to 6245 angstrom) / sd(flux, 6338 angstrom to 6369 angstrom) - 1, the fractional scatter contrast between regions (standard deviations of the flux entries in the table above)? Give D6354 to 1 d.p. -0.4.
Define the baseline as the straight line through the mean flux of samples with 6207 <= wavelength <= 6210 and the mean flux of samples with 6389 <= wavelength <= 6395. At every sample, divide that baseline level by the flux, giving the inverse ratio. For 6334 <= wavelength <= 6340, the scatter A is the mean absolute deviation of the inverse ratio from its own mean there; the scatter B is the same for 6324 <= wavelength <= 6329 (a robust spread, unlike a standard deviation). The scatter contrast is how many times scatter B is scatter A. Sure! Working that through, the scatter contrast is 1.11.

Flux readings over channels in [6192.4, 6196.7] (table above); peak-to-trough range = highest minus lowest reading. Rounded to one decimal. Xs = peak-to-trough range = 0.5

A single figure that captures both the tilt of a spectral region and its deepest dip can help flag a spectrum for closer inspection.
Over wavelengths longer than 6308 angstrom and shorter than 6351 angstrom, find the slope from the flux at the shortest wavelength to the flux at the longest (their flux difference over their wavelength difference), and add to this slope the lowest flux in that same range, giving 4.71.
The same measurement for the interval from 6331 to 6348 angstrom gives 4.72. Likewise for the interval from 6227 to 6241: 5.09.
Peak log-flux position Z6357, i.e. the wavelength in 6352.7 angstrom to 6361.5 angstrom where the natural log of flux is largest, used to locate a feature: 6353.45 angstrom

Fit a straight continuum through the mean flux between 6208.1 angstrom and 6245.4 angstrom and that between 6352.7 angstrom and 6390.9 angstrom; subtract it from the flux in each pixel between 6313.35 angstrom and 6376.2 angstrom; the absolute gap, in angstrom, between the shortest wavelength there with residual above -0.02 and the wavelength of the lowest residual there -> 43.8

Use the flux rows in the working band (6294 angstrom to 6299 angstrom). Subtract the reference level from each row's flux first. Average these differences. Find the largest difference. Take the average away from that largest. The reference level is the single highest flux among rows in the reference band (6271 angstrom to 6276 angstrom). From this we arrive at 0.41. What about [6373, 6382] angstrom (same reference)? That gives 0.38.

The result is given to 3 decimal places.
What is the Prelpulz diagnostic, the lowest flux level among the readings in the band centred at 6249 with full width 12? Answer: 3.163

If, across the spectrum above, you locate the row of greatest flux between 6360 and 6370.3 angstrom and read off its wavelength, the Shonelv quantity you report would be 6368.10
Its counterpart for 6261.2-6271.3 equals 6266.28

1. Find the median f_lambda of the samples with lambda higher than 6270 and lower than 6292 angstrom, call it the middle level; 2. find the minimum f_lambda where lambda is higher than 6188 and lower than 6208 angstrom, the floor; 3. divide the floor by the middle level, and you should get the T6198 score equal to 0.85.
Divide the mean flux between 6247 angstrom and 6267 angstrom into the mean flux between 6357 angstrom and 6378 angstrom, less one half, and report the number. 0.68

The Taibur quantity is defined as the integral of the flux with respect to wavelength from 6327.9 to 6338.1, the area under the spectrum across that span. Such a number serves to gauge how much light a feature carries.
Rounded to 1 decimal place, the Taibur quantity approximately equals 59.2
